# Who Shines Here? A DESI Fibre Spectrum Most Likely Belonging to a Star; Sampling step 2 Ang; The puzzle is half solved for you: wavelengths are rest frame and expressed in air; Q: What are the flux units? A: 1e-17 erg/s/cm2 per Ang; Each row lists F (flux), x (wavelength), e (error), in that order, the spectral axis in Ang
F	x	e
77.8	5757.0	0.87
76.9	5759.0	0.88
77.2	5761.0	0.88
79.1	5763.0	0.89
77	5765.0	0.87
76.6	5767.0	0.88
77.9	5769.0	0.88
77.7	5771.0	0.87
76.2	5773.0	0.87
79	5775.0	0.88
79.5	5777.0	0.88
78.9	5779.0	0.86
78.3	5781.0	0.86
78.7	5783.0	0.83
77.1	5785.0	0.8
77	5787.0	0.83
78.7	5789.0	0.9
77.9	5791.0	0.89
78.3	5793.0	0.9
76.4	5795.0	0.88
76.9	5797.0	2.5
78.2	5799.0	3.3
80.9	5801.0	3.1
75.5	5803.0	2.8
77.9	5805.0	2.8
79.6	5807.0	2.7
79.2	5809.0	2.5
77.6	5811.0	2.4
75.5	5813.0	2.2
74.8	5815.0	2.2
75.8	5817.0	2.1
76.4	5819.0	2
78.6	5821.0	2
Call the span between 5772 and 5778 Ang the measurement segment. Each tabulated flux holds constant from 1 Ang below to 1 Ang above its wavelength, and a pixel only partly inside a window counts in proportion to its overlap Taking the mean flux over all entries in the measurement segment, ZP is 78.2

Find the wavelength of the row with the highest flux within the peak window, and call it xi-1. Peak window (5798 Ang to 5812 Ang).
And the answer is 5801.0 Ang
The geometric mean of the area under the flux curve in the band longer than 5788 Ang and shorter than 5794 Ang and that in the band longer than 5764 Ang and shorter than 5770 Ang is 466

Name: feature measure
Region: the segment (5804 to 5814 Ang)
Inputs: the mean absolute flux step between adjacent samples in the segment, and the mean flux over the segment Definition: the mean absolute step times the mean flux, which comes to 113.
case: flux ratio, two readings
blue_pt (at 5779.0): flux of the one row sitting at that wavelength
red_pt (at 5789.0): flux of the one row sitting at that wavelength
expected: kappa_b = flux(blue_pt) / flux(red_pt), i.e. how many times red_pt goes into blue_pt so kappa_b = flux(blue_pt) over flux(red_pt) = 1.00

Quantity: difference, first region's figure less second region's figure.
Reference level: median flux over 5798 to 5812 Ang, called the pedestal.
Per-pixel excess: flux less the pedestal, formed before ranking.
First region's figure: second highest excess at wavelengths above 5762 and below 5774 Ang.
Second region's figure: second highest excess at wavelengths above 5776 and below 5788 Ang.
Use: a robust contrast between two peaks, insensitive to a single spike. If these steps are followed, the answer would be -1.0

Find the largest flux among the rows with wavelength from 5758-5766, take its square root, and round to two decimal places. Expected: 8.89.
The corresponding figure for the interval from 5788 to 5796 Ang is 8.87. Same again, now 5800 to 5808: 8.99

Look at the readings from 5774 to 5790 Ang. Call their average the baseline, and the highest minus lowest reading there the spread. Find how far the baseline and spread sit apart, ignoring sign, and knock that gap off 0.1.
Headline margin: -75.8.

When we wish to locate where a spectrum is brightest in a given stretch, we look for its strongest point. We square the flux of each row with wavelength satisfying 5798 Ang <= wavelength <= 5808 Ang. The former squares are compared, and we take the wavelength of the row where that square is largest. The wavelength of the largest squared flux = 5801.0 Ang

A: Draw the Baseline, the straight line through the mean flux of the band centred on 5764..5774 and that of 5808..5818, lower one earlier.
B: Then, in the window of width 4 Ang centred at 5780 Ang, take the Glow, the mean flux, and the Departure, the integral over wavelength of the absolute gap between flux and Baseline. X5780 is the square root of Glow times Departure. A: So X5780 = 22.7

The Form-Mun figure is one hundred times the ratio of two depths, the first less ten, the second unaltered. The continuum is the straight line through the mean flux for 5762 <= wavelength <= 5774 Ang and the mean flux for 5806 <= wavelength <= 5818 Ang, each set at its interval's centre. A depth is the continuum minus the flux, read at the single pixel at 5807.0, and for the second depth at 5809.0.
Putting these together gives 596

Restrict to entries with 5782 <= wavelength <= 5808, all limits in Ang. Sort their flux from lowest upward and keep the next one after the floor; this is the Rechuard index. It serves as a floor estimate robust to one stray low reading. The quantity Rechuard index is 76.4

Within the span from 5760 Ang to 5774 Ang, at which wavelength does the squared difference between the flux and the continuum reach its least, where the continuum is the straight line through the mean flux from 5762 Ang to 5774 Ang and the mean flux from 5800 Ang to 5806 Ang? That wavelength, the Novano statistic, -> 5761.0 Ang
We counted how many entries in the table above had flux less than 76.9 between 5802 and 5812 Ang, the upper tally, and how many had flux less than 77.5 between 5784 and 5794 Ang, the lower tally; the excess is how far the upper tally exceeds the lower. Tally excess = -1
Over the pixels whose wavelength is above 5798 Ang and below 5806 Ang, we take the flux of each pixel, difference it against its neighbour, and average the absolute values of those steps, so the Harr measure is 3.5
